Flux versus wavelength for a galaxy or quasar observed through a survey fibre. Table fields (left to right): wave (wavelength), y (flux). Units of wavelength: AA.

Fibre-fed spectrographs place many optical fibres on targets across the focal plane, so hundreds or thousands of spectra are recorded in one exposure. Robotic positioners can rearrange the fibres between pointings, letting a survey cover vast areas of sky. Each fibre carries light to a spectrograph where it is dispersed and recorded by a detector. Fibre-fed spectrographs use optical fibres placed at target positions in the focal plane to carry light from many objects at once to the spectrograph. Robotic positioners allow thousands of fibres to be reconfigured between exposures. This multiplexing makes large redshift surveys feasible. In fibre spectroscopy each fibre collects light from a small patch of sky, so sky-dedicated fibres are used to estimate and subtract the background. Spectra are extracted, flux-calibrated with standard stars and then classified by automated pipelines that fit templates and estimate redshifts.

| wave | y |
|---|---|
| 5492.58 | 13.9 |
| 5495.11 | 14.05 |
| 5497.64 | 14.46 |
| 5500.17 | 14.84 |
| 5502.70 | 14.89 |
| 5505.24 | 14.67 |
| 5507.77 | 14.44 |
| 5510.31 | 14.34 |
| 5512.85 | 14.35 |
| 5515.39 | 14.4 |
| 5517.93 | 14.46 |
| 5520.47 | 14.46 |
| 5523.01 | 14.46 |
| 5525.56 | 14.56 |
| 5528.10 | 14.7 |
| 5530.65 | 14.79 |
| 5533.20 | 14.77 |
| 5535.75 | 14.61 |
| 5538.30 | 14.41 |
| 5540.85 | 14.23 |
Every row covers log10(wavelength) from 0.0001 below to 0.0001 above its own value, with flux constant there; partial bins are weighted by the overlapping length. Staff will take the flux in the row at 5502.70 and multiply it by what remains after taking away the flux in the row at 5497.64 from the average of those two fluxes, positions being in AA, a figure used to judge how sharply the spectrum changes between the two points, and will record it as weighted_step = 3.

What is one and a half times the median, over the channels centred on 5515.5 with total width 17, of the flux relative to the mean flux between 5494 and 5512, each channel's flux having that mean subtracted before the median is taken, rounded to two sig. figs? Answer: -0.13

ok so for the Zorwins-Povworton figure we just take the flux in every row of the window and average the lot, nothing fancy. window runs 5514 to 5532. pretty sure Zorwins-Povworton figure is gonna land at 14.5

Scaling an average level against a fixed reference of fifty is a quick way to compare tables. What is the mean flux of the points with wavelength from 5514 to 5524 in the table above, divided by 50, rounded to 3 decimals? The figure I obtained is 0.289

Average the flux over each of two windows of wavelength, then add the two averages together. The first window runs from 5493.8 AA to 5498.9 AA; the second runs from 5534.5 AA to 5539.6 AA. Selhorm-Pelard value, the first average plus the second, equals 28.77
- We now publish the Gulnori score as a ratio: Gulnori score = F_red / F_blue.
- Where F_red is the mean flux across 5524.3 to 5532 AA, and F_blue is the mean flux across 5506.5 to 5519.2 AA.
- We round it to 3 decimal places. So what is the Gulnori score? 1.020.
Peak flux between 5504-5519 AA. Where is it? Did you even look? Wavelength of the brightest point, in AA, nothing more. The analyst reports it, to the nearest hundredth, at 5505.24 AA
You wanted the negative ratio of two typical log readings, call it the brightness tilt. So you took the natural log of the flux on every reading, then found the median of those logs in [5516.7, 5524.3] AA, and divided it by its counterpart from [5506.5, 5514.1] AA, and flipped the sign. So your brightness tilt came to -1.00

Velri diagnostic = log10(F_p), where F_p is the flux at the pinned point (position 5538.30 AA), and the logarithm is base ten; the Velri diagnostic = 1.16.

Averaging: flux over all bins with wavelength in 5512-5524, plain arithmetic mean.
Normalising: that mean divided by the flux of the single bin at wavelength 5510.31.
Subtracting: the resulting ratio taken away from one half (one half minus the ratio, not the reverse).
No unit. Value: -0.51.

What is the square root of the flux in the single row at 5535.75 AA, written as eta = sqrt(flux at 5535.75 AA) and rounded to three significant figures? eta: 3.82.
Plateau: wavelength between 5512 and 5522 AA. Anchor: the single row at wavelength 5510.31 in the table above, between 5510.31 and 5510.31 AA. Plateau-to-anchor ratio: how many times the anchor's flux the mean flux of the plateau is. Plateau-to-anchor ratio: 1.01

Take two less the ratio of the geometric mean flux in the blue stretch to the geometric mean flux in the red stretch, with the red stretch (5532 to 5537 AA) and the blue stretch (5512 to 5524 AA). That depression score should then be 1.018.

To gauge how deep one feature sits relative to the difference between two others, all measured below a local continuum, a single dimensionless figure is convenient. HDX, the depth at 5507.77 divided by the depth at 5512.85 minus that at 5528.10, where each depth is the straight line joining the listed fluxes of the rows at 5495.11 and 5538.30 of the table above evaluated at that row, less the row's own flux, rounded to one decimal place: -1.3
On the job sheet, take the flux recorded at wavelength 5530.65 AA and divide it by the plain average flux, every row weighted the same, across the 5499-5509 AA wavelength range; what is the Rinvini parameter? 1.005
